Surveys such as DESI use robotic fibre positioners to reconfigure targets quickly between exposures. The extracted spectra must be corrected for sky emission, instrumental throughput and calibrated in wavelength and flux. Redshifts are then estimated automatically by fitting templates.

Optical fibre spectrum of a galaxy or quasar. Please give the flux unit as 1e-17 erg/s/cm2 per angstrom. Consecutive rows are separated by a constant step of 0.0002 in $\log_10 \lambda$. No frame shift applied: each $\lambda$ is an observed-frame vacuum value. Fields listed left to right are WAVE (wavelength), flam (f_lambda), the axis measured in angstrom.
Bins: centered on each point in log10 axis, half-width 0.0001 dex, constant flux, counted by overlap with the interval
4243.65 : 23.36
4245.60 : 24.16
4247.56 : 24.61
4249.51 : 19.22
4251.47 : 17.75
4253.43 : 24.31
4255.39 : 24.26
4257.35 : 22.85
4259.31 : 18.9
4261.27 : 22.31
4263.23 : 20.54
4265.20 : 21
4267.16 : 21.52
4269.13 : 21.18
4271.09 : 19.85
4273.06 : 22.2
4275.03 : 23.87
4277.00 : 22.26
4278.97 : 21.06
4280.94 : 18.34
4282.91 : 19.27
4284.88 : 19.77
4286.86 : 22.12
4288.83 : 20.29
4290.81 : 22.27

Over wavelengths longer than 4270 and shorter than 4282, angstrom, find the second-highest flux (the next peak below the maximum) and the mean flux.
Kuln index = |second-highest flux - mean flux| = 1.0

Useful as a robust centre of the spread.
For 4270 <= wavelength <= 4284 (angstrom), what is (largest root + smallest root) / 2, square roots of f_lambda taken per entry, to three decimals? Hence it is 4.584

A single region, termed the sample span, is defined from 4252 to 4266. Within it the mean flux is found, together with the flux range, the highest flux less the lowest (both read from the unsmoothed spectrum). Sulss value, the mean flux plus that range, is 27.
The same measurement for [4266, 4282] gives 27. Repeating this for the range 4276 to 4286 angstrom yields 24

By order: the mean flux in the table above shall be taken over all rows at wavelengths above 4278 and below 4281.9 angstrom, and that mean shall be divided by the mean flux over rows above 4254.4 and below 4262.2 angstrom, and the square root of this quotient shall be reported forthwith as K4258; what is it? 0.94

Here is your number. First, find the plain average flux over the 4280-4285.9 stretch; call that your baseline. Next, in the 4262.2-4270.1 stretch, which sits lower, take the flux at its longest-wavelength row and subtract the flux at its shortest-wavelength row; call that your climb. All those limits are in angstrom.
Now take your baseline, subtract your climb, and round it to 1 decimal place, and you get 18.5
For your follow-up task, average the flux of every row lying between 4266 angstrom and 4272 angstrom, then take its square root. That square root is 4.57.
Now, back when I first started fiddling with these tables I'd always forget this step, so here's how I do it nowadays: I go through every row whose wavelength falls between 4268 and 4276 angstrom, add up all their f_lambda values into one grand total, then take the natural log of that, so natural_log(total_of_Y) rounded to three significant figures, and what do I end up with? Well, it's 4.47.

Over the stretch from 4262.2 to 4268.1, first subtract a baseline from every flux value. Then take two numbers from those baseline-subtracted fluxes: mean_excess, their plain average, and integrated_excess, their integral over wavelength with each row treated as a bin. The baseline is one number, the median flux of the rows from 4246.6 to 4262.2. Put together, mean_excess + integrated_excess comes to -11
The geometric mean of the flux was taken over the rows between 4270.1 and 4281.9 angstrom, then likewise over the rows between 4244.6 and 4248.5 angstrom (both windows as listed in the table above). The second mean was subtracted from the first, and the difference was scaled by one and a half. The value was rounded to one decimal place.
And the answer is -4.8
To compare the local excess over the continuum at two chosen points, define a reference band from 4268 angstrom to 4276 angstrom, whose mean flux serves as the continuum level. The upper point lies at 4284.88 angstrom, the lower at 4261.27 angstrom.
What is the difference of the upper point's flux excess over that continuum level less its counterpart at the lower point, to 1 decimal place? -2.5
